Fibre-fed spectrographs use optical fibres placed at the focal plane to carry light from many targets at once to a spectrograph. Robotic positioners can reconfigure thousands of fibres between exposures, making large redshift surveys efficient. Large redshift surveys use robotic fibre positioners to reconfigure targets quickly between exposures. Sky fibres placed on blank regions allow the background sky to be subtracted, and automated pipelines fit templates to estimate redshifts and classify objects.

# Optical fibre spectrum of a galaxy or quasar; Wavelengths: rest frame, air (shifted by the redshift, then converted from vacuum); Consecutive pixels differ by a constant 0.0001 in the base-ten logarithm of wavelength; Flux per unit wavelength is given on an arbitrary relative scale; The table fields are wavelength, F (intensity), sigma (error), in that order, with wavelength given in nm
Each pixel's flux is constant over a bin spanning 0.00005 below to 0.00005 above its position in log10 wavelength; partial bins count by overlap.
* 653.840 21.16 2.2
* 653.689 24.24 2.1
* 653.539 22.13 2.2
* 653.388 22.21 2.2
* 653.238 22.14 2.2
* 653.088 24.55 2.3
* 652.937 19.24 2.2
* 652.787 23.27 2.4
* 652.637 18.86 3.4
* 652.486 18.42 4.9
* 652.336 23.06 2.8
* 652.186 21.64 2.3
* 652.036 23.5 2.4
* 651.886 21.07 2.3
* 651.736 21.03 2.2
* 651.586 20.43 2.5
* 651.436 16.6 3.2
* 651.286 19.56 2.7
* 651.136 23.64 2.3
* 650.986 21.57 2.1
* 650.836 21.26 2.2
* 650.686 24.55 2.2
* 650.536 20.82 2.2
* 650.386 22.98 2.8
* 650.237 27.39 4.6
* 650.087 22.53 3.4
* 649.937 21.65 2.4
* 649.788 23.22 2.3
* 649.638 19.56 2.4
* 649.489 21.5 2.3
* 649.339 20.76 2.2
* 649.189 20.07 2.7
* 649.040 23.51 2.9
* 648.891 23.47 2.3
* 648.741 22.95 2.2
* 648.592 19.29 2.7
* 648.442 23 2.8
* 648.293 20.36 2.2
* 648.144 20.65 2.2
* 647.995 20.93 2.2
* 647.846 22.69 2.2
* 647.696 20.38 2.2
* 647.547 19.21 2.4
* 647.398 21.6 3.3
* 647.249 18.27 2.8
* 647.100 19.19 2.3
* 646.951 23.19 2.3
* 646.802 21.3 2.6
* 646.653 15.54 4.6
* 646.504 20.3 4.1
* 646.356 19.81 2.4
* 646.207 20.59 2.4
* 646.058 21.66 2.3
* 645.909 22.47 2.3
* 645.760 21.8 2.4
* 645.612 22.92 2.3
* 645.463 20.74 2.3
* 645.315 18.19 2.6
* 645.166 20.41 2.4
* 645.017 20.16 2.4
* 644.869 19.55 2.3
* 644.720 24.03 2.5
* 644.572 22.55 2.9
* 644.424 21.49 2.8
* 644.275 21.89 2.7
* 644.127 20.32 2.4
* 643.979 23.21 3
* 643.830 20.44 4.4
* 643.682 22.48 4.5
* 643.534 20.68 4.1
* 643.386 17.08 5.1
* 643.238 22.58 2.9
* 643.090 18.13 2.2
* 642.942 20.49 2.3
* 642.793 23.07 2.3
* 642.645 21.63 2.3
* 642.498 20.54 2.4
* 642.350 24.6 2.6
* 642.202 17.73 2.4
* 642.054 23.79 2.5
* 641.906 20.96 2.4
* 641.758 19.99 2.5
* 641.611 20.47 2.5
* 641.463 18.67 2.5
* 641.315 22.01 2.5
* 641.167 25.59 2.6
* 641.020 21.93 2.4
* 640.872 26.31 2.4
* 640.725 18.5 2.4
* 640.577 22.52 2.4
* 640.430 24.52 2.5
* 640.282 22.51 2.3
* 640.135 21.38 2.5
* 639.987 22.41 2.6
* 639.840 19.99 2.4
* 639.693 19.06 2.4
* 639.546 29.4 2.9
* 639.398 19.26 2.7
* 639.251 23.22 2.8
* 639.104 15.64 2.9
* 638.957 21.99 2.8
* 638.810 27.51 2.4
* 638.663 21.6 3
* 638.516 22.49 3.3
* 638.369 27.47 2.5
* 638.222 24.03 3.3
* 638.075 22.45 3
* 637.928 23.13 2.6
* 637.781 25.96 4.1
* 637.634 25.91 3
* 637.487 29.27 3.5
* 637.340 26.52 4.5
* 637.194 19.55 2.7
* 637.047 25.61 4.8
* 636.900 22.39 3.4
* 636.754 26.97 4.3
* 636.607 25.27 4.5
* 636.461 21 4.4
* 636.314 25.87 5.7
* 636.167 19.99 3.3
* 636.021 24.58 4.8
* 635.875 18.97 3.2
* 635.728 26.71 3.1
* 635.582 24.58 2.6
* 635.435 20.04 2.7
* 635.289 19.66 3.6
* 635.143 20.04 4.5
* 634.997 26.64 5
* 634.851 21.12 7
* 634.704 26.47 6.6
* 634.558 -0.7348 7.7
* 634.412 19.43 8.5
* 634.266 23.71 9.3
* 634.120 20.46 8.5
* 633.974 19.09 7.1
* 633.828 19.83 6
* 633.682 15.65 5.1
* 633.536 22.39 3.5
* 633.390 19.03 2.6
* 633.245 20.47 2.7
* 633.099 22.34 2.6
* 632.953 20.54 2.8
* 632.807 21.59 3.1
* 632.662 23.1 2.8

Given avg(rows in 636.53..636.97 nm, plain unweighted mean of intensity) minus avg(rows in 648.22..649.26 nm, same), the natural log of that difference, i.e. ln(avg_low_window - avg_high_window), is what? 1.1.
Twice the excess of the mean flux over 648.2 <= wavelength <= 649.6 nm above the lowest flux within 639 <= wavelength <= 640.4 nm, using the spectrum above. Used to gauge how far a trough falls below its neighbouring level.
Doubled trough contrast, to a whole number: 12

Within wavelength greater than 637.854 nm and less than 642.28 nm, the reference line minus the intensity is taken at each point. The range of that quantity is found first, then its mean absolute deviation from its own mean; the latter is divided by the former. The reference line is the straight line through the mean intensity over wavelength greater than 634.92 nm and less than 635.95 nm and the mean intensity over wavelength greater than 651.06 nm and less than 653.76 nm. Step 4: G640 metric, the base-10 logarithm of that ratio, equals -0.79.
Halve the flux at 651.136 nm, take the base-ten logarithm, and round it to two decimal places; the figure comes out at 1.07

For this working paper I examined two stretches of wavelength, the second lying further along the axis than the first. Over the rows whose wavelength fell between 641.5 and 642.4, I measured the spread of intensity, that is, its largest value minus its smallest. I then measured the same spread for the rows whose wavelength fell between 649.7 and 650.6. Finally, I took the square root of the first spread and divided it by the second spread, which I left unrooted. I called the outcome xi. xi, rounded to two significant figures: 0.40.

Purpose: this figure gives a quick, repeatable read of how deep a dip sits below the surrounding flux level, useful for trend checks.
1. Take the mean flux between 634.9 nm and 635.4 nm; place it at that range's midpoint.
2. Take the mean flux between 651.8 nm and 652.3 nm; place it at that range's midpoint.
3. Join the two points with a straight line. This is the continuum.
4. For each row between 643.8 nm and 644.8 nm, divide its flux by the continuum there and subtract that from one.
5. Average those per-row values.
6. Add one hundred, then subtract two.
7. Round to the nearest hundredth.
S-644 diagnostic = 98.00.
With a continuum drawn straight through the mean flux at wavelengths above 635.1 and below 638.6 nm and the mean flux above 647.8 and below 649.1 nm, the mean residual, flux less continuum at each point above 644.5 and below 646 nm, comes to -1.1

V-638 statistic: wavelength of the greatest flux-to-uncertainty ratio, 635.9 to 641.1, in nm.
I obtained 638.810 nm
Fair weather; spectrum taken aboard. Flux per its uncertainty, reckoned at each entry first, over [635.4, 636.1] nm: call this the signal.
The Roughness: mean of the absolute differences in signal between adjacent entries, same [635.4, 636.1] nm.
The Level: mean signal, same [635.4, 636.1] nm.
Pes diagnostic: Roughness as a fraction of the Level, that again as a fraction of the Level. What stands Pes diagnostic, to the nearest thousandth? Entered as 0.030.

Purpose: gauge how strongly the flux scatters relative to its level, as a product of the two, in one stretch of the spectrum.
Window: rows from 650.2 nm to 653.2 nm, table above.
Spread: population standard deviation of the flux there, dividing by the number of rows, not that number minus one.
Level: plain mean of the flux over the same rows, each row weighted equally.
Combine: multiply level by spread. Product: 53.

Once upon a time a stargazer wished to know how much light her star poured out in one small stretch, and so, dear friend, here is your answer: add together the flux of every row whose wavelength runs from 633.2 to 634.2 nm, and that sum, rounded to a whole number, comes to 137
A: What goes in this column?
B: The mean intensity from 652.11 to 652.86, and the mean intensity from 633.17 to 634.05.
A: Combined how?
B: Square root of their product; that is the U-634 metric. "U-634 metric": 20.2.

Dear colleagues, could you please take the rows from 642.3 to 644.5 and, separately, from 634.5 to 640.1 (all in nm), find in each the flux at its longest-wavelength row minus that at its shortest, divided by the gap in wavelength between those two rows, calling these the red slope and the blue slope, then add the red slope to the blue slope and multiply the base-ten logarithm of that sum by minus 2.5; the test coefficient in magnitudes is -1.1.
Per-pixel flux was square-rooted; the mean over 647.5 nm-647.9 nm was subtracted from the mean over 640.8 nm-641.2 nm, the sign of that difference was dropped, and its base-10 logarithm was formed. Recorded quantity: -0.4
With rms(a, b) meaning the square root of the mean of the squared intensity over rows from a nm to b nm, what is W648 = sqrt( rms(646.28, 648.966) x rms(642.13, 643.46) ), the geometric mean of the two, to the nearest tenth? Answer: 20.8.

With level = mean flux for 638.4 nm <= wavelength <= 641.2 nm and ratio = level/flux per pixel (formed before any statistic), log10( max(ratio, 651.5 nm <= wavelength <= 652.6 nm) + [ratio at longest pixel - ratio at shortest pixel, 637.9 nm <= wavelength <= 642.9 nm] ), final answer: 0.09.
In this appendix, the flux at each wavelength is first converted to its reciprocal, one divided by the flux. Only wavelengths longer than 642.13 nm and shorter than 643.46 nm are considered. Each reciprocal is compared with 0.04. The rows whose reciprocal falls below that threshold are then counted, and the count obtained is 0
